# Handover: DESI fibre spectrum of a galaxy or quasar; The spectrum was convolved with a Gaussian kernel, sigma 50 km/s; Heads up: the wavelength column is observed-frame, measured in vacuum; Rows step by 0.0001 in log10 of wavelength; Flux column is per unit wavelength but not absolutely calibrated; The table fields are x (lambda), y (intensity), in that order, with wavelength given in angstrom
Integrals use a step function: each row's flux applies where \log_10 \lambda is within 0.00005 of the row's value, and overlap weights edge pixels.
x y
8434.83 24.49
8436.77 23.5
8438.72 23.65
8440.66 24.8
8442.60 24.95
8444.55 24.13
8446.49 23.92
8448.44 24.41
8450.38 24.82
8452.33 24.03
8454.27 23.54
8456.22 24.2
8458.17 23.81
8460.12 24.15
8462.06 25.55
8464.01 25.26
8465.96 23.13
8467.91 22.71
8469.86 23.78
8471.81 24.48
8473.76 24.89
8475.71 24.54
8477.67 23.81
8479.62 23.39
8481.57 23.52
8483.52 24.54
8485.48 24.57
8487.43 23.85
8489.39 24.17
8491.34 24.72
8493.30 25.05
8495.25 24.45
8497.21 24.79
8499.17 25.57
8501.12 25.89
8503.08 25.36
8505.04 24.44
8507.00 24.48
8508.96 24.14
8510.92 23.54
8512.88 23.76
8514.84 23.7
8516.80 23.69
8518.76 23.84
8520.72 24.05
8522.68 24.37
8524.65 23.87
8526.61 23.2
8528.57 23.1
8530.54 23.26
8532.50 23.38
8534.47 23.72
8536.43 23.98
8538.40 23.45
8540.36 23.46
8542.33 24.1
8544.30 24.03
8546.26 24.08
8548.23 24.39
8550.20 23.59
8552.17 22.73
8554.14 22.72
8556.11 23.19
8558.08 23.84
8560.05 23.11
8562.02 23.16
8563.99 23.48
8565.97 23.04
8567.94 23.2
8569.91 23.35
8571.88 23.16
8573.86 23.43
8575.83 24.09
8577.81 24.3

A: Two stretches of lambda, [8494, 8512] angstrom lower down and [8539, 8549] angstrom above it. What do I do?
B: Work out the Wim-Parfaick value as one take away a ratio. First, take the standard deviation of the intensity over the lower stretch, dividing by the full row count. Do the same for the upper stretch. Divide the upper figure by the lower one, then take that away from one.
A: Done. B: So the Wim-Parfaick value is 0.6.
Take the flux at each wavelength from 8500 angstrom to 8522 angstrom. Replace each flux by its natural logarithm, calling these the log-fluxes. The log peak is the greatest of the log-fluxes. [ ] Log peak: 3.25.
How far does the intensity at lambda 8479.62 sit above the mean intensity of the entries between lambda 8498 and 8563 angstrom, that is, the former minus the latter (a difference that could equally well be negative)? -0.5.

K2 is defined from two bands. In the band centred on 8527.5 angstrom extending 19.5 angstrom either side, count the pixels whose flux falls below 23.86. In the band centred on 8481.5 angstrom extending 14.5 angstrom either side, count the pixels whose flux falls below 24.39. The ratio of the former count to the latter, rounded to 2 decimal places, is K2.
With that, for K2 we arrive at 1.71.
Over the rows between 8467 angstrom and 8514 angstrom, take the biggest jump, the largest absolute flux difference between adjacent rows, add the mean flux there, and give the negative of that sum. -25.4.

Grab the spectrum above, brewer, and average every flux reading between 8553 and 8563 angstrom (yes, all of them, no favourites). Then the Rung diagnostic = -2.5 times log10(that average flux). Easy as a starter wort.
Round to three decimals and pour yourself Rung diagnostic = -3.414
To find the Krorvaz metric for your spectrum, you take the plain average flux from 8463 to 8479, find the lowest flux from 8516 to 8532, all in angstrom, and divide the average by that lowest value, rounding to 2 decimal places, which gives 1.04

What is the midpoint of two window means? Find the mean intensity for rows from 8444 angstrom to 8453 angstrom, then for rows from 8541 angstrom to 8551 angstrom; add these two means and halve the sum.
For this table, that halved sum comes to 24.2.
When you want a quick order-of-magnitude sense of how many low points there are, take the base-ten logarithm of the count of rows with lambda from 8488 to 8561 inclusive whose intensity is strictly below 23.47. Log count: 1.0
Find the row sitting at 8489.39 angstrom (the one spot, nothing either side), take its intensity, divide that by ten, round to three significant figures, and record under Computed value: 2.42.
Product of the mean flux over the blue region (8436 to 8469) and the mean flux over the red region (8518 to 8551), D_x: 574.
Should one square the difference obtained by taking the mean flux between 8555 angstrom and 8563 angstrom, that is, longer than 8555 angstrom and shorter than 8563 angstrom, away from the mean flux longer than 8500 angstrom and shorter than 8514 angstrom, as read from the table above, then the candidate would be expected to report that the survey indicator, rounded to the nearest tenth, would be 1.4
